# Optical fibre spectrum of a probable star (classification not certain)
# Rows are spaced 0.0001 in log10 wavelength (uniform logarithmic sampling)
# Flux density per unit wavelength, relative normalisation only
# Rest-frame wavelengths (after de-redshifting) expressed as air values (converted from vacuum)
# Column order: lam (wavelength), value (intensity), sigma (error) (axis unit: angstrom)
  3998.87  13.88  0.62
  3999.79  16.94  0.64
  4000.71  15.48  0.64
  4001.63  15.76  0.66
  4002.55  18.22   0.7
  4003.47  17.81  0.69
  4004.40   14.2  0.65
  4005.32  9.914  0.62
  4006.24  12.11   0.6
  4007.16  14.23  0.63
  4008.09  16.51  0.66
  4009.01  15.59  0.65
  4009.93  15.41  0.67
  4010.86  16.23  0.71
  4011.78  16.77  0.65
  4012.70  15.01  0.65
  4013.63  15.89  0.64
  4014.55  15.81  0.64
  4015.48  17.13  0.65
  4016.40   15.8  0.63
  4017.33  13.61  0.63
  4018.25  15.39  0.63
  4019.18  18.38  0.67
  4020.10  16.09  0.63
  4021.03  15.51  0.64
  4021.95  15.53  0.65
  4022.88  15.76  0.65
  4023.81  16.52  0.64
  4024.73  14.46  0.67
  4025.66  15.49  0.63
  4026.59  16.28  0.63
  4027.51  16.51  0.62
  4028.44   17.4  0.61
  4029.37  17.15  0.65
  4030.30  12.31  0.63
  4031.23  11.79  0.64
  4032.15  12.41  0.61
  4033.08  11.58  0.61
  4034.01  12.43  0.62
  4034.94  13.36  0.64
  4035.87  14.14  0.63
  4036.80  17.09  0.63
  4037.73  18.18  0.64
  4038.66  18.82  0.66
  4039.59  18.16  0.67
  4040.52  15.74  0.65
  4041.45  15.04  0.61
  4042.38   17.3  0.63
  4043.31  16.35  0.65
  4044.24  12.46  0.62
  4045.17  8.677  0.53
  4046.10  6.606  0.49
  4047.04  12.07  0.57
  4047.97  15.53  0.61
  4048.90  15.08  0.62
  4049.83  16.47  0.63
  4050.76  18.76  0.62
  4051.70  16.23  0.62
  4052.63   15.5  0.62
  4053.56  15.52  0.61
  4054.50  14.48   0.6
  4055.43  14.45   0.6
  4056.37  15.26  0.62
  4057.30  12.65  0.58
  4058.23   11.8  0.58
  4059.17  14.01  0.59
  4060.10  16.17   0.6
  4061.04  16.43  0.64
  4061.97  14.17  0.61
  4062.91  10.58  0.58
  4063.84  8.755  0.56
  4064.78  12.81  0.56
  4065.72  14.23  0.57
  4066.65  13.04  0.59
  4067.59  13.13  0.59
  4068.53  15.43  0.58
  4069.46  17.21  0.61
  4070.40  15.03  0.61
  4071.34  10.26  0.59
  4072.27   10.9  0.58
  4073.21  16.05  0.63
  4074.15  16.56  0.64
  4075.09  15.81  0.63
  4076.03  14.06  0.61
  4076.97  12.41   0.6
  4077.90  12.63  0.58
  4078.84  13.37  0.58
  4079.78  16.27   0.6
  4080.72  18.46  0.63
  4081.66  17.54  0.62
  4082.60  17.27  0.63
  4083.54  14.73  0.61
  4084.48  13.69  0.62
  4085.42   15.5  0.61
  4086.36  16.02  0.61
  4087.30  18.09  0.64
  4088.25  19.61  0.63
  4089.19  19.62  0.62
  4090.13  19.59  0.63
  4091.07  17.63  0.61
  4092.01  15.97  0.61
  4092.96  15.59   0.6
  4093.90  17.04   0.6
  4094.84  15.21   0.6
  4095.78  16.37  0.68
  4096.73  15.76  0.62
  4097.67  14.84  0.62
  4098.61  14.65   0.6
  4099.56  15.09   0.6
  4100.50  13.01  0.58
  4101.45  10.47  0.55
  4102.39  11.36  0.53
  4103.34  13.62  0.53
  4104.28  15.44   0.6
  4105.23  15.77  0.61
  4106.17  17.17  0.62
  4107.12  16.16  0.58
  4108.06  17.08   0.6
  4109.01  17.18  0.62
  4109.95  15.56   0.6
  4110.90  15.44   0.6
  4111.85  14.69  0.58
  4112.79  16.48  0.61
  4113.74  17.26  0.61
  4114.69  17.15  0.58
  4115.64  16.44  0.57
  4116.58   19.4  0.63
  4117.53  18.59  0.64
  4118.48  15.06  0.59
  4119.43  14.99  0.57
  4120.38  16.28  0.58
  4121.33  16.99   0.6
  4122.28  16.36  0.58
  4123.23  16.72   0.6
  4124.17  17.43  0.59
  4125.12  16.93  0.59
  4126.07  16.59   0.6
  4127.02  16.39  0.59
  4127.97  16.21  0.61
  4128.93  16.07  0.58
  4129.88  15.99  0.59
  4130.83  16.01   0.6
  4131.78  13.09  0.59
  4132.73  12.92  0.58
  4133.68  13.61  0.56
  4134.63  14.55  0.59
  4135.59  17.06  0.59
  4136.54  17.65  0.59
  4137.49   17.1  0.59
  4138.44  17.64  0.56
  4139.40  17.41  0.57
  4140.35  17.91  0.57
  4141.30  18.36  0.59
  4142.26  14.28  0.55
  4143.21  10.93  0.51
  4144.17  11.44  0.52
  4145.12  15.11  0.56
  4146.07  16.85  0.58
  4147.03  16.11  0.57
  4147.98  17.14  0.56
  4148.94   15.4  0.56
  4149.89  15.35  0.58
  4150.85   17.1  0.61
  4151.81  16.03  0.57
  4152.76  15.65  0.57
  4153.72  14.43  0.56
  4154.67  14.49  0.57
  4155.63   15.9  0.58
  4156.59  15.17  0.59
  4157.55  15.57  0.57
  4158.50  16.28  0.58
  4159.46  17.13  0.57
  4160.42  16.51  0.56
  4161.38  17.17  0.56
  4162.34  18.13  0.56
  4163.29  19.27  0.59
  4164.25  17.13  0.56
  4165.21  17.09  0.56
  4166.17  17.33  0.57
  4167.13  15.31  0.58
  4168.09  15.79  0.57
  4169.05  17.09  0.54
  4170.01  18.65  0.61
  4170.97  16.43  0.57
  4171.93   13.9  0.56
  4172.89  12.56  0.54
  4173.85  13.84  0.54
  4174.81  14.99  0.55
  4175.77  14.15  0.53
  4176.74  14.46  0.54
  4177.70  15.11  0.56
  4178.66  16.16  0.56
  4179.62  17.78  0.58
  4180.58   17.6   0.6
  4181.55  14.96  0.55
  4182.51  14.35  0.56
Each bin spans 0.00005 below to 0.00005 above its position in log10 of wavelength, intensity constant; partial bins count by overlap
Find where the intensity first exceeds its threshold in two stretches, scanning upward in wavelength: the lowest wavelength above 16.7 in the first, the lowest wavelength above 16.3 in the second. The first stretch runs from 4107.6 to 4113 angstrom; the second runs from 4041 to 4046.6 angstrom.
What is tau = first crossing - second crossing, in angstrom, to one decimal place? 65.7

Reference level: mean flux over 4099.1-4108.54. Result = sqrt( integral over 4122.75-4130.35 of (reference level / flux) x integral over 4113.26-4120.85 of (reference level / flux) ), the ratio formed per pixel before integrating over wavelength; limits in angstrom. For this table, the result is 6.6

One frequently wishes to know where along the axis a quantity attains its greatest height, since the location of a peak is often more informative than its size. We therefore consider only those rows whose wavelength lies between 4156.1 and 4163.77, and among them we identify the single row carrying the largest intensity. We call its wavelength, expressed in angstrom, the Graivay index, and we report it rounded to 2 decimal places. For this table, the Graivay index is 4163.29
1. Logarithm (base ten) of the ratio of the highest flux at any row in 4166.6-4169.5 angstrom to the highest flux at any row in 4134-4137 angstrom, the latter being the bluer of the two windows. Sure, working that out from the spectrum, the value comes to -0.01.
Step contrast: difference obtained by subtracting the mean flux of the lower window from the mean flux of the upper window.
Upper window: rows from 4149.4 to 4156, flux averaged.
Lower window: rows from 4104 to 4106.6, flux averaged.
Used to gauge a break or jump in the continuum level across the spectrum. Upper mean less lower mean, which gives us -1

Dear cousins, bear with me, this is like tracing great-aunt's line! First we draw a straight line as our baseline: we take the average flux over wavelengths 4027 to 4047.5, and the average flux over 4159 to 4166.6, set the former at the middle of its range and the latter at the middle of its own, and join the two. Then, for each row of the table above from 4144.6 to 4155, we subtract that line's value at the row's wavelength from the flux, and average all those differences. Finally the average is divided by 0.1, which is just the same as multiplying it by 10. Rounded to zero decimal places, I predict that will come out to -14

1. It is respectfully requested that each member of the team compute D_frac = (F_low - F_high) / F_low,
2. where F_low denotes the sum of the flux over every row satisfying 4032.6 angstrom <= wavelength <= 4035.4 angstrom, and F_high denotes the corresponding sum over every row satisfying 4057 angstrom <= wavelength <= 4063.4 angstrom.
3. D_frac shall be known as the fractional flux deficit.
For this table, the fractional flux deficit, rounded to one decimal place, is -1.6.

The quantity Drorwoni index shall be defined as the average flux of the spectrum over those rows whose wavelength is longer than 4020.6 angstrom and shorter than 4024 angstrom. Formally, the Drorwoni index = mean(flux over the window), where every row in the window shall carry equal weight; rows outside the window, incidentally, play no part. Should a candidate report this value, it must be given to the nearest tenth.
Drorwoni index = 15.8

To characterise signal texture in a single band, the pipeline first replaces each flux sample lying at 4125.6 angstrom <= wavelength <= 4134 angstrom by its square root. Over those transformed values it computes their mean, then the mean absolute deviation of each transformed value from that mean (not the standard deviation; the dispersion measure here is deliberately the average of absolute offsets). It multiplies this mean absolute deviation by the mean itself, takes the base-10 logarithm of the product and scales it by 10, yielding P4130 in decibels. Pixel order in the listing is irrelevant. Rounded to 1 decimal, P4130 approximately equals -1.7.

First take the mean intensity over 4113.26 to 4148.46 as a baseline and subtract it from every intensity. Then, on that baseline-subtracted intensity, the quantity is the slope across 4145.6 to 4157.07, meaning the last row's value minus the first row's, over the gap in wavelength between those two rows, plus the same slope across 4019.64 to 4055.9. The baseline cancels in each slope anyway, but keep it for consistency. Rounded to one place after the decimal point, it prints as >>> -0.2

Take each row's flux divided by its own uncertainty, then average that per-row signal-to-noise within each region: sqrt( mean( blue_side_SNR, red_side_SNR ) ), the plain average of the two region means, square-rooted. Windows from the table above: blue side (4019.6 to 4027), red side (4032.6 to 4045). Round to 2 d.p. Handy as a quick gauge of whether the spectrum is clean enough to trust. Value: 4.93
